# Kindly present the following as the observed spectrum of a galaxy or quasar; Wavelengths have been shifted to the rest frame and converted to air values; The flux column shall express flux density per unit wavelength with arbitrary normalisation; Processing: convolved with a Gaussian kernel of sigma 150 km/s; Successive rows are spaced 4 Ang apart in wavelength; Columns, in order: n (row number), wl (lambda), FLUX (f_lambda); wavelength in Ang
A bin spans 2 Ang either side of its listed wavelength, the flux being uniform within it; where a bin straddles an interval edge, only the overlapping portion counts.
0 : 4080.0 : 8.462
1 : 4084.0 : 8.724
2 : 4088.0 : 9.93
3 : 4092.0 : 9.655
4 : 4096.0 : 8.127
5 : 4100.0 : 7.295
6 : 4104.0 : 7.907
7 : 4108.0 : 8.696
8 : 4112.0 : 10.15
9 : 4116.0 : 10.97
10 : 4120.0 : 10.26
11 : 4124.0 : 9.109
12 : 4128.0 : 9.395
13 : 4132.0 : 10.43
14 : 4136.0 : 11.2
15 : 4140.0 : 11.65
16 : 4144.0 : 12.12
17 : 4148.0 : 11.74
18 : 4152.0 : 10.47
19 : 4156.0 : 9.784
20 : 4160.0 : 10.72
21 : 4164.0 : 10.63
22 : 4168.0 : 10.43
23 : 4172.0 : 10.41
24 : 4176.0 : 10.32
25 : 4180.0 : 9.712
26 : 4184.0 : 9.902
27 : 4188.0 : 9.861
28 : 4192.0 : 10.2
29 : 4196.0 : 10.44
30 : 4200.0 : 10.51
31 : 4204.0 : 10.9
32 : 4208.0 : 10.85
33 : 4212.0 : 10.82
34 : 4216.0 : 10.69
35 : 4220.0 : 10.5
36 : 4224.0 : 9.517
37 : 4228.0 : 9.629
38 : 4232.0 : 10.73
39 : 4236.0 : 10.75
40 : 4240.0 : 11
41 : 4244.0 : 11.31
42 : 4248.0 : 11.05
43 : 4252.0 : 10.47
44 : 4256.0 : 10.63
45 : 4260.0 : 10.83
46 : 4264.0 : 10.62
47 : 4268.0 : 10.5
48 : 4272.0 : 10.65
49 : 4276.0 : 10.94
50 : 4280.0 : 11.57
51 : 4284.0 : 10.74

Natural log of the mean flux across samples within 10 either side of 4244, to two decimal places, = 2.39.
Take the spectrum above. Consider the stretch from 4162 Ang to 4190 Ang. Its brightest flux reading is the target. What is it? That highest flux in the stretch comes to 10.63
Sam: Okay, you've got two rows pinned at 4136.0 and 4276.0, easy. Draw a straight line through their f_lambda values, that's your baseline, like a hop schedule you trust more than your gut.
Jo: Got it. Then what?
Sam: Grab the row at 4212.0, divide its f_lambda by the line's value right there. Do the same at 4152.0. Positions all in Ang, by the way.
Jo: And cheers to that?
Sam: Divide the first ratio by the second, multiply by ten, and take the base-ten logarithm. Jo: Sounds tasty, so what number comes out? 1.02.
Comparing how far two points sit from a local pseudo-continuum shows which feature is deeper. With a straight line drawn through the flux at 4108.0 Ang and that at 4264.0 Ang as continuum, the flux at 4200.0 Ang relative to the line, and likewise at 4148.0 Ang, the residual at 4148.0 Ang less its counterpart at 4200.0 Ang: 1.9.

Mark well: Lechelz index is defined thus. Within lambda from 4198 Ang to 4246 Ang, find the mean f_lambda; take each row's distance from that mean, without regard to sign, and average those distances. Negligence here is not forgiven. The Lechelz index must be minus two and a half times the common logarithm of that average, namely 1.1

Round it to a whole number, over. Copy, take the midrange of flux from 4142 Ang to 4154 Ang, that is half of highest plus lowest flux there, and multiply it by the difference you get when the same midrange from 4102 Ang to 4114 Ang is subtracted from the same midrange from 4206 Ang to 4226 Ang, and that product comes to 13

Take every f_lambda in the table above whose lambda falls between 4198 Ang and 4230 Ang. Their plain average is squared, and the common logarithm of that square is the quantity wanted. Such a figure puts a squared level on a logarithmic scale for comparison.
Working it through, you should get 2.04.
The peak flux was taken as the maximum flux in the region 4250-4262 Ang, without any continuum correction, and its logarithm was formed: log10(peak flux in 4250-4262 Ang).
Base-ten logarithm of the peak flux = 1.03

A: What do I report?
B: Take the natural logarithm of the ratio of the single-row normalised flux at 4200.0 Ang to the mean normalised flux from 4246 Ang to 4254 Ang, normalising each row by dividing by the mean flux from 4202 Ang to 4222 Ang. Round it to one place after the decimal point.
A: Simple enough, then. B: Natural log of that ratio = 0.0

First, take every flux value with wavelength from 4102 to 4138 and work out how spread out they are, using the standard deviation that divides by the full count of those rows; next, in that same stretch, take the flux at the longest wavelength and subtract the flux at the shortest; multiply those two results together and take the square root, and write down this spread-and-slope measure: 1.8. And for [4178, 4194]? 0.3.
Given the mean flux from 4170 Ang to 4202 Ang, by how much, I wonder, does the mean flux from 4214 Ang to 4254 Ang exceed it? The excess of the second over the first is 0.4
